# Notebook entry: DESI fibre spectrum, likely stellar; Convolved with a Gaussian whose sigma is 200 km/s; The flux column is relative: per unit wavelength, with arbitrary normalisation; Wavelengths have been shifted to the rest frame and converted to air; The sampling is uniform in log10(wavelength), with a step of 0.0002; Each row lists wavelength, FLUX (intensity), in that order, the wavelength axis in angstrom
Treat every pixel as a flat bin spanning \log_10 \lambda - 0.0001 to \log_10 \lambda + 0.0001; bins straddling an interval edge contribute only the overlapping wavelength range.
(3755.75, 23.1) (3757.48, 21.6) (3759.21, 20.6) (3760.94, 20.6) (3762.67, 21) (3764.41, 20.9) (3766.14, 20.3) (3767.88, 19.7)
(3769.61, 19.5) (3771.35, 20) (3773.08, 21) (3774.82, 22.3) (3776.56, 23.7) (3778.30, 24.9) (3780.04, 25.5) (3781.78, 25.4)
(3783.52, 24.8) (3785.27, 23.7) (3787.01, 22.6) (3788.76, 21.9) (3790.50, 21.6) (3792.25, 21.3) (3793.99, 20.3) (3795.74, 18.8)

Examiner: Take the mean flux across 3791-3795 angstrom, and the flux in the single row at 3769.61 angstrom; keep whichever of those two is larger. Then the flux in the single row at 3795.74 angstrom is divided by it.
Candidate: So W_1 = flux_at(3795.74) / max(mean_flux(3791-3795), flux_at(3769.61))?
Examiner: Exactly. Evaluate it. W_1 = 0.90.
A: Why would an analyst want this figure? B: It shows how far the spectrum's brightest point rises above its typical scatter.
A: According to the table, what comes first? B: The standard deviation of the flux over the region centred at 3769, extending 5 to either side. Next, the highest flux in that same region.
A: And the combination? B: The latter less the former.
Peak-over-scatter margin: 20.4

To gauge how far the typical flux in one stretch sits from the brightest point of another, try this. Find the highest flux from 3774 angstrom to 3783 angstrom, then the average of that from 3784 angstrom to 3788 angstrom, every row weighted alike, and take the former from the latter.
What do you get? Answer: -2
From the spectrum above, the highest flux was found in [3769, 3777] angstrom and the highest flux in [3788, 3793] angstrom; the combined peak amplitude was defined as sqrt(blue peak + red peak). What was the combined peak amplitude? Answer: 6.75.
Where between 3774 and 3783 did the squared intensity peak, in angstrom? 3780.04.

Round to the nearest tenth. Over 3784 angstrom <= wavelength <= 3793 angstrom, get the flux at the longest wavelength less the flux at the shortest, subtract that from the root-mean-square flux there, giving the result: 24.6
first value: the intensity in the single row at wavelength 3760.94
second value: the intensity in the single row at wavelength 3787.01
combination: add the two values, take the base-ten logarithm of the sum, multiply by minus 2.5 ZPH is -4.09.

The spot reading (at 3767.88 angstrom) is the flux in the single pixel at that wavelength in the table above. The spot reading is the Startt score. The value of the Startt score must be 19.7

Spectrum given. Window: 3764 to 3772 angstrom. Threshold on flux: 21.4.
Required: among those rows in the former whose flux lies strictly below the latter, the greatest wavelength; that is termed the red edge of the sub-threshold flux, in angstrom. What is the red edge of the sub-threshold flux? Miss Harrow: 3771.35 angstrom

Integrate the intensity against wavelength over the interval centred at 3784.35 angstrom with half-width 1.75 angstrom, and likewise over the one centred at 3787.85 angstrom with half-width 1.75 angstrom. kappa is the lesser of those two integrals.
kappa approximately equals 78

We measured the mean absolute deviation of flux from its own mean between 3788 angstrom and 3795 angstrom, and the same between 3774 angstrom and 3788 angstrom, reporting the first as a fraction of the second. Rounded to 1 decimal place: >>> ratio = 0.5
